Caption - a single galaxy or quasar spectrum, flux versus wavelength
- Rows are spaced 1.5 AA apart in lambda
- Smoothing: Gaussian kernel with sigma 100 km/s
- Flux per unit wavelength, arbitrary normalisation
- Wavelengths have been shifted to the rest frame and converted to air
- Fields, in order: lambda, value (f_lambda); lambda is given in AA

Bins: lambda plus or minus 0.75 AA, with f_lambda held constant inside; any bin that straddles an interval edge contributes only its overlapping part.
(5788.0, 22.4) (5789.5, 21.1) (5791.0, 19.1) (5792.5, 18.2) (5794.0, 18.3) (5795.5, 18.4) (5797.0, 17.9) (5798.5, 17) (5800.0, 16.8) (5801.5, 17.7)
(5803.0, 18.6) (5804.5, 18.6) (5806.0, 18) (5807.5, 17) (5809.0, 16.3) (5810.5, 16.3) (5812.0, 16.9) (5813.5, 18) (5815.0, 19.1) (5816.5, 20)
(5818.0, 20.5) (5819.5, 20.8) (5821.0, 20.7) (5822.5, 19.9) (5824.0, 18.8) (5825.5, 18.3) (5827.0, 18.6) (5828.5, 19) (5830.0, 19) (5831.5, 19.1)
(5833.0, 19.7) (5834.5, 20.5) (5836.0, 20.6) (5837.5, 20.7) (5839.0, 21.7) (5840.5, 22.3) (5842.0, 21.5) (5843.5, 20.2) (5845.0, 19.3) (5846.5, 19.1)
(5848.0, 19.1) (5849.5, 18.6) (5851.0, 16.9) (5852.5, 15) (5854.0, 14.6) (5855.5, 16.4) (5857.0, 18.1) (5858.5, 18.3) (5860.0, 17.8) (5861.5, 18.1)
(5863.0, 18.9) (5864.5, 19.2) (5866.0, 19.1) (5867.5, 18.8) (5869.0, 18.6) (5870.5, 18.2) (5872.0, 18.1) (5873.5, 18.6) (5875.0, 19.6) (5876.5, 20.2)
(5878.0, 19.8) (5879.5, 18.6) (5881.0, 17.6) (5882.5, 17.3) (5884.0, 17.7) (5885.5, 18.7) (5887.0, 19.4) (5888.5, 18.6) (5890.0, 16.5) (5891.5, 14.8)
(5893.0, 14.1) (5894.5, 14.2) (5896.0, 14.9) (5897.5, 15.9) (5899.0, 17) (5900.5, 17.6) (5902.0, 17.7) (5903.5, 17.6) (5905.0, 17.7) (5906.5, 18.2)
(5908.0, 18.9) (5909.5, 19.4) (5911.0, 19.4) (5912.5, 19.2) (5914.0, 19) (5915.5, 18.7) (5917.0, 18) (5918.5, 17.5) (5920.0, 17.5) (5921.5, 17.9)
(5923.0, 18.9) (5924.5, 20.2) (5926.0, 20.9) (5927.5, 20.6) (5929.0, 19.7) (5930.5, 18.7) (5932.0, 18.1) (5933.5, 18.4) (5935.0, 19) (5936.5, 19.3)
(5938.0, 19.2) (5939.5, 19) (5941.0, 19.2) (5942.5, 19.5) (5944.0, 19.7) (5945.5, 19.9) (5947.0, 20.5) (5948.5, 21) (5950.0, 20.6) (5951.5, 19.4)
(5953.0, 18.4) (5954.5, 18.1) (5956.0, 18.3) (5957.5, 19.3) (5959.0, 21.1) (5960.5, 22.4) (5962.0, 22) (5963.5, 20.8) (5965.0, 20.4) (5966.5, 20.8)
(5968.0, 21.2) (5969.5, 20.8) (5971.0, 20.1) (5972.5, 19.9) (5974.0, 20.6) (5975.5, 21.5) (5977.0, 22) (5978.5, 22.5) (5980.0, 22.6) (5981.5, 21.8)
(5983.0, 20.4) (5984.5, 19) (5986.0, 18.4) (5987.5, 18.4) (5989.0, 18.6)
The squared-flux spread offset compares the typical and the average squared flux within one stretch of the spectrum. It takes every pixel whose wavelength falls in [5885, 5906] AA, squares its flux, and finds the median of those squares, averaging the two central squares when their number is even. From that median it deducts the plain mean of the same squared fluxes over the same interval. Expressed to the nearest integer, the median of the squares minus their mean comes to 16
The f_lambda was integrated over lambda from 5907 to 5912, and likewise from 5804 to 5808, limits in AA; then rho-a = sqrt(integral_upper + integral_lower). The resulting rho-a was 12.9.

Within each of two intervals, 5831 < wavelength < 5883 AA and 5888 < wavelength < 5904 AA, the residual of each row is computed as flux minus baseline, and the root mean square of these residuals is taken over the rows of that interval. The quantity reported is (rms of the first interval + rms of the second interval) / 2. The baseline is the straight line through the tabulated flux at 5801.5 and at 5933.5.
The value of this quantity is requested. 2.2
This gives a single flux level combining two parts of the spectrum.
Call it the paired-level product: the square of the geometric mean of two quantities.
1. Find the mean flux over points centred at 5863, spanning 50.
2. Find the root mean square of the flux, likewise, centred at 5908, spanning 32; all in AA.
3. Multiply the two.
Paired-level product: 329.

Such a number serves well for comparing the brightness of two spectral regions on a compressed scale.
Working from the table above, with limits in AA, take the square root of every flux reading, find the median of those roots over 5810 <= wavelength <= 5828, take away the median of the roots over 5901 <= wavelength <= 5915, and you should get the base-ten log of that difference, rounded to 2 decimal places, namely -2.24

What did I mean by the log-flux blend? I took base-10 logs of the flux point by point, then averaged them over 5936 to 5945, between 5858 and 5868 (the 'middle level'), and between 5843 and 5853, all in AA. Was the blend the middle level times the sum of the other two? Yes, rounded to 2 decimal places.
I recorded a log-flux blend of 3.23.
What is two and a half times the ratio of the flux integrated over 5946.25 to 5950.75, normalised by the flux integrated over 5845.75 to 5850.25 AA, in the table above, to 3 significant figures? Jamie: 2.73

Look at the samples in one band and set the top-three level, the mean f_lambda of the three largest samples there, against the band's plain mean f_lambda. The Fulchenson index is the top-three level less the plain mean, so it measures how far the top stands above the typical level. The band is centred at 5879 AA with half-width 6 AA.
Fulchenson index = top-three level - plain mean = 1.19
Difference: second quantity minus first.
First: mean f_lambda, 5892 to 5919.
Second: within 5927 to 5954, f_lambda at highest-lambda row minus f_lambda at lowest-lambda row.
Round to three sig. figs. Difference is -19.7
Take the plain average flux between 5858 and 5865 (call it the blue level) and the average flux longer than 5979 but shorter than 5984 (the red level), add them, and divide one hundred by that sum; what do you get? 2.50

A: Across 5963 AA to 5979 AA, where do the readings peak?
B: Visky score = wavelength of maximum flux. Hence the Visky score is 5978.5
